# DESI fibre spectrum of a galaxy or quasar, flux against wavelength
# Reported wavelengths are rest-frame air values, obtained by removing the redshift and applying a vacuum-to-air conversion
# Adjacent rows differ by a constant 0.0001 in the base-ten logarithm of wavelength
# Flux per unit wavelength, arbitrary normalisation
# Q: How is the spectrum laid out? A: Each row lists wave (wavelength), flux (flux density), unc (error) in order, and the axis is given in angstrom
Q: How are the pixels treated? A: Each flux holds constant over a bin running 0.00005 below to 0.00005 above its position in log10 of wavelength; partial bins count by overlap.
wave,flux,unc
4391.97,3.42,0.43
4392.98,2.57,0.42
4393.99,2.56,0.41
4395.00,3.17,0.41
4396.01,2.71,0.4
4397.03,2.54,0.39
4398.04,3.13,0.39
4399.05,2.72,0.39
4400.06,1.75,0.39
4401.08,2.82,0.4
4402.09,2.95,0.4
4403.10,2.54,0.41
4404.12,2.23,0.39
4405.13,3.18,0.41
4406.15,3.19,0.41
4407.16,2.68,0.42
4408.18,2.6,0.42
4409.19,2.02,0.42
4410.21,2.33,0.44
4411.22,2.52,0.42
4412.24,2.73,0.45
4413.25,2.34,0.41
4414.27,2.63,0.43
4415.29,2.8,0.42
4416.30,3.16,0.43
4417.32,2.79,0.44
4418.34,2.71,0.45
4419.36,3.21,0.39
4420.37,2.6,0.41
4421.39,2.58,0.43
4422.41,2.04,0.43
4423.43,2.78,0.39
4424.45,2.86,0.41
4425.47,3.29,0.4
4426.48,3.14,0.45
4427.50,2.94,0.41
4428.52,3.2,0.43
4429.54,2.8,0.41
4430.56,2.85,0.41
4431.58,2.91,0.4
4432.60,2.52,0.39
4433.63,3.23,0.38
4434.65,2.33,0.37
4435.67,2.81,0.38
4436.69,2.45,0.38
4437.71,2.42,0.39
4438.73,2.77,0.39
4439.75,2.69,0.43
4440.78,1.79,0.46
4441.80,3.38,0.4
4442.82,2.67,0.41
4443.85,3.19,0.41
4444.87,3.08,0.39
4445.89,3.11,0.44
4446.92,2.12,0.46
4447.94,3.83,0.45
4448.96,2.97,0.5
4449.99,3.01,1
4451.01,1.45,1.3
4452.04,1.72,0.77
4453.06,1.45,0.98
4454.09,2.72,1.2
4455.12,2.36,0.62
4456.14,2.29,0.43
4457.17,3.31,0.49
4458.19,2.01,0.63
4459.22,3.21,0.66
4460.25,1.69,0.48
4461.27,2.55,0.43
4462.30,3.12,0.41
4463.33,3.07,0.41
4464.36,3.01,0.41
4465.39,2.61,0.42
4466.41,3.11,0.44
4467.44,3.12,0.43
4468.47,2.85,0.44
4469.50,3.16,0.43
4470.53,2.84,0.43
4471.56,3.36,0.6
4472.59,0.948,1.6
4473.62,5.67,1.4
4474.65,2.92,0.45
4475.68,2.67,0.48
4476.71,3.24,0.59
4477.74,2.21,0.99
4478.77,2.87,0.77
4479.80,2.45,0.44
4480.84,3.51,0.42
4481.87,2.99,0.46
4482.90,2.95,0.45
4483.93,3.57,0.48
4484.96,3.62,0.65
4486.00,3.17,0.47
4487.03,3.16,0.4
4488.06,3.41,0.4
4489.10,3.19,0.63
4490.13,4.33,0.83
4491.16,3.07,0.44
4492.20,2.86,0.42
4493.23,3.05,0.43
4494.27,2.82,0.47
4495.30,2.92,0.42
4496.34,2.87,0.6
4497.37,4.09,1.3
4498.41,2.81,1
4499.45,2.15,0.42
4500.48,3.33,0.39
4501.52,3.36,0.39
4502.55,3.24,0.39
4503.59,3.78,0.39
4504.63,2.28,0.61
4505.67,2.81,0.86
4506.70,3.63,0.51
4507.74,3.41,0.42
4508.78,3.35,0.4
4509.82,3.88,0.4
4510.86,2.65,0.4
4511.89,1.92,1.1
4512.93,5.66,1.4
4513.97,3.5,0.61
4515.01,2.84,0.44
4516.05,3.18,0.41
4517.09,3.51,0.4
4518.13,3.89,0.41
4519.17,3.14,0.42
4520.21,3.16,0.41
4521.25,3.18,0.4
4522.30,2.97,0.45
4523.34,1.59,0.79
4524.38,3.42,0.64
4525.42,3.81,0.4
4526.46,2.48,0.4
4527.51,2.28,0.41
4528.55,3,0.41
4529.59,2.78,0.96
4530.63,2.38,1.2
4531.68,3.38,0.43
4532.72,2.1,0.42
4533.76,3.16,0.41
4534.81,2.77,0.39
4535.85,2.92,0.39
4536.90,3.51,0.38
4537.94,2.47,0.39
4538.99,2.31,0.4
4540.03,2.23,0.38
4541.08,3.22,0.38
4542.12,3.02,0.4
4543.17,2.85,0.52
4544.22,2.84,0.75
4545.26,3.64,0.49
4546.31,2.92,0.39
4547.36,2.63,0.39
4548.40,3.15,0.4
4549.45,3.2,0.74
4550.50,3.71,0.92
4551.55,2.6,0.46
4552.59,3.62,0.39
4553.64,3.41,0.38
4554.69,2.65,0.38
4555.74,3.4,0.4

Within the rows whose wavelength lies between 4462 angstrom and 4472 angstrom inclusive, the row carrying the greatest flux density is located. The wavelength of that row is 4471.56 angstrom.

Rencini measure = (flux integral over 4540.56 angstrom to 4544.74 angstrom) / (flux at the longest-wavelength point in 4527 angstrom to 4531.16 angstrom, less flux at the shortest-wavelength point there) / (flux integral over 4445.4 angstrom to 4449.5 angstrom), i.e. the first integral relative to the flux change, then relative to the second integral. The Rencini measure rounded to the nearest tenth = 10.1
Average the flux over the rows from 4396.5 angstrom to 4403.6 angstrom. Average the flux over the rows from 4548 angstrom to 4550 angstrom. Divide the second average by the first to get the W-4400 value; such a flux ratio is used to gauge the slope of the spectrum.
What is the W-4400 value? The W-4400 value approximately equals 1.20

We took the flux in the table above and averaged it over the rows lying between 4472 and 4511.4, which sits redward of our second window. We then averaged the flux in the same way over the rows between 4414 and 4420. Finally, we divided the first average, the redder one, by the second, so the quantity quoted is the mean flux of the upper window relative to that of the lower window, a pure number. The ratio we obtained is 1.09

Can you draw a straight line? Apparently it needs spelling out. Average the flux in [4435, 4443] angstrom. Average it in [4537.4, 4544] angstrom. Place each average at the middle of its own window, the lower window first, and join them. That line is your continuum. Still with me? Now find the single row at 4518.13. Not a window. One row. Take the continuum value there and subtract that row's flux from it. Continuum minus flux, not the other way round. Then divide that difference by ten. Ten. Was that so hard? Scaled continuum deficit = -0.12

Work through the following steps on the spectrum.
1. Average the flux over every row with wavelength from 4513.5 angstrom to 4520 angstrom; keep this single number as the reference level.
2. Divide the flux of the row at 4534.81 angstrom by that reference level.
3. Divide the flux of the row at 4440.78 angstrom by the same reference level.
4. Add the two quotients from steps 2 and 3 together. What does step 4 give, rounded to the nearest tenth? 1.4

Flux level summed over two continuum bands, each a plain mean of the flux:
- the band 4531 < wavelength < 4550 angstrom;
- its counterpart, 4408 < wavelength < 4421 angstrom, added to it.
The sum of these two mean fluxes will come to 5.6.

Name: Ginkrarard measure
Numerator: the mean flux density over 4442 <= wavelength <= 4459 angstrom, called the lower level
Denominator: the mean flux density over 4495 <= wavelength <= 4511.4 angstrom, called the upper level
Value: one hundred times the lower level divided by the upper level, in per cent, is 82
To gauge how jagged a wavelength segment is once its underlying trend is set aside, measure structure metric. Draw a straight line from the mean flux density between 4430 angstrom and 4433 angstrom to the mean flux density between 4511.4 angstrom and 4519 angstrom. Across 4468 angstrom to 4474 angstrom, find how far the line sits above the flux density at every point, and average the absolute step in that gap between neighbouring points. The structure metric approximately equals 1.7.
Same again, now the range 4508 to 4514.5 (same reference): 1.7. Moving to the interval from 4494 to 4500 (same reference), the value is 0.7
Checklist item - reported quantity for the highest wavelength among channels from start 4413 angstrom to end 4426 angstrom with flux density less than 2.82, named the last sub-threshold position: 4423.43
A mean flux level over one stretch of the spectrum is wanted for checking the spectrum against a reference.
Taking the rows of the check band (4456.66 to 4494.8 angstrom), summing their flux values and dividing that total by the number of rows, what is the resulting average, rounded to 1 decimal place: 3.0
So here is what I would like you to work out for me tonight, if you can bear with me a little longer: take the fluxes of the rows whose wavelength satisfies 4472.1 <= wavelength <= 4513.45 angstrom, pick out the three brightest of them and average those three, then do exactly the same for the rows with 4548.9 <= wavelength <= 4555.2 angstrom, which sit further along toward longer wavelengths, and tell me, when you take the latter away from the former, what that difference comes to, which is 1.6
